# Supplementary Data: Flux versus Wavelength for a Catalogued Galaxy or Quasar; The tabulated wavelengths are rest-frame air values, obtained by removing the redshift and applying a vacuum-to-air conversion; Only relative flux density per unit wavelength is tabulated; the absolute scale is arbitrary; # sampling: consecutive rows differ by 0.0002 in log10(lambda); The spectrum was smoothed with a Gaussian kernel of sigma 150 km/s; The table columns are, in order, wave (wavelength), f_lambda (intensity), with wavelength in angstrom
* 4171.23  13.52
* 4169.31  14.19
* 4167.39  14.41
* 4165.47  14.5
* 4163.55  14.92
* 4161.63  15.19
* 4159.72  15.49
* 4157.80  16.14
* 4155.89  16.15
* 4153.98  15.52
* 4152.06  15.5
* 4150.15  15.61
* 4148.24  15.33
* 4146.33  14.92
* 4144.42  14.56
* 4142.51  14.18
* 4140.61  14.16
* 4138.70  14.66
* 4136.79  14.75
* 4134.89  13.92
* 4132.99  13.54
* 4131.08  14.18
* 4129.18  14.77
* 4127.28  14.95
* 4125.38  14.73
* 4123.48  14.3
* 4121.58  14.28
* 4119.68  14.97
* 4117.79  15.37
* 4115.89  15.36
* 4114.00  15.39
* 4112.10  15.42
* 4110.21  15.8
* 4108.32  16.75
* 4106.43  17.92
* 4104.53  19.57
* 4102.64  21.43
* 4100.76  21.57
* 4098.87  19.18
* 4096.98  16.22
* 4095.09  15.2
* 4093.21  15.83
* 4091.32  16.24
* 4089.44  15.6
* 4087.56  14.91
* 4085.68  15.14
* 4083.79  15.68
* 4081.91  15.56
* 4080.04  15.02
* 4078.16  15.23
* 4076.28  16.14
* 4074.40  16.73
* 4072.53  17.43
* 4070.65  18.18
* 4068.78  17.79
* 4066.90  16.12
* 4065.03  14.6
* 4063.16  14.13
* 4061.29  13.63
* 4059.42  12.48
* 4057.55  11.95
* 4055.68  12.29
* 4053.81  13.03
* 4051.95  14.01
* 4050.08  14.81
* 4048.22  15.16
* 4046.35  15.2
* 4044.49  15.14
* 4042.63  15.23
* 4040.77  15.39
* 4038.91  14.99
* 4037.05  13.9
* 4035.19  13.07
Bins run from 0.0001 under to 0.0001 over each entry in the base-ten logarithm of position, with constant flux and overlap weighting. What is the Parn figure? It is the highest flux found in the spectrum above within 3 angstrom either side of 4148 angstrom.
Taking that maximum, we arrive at 15.61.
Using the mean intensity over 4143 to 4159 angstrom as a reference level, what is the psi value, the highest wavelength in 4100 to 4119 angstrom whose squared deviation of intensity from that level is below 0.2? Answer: 4117.79 angstrom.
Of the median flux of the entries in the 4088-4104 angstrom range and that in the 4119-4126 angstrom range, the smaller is 14.5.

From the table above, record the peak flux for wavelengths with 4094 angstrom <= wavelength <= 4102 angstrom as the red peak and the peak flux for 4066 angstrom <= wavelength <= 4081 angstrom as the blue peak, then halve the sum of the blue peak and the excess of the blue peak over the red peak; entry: 7.4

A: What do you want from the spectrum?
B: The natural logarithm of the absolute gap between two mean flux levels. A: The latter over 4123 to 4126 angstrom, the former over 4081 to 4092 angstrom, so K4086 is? 0.0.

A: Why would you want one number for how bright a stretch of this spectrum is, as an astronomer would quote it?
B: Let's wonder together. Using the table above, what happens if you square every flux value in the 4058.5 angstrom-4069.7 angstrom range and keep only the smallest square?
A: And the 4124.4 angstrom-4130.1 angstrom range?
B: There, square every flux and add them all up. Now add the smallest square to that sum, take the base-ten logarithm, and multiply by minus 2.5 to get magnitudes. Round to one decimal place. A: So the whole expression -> -7.3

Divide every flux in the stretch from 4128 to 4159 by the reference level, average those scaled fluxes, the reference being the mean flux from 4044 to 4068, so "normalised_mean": 1.059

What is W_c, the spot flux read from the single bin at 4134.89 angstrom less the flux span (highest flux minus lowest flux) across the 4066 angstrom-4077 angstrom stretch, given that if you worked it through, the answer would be 11.9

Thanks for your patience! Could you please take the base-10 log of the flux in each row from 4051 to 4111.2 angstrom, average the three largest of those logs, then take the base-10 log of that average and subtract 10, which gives -9.88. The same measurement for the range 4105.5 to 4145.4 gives -9.91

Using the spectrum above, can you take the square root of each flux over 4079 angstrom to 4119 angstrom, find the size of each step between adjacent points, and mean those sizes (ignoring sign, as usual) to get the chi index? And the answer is 0.10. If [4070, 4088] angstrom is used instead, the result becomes 0.06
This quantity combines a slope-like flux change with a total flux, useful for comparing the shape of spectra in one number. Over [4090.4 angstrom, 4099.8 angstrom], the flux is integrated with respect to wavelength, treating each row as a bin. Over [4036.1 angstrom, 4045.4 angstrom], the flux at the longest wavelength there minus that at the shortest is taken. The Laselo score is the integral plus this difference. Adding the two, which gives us 157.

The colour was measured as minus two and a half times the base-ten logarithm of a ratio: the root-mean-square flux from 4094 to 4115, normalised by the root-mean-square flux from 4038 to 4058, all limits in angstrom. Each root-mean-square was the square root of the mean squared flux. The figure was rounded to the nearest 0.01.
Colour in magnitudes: -0.24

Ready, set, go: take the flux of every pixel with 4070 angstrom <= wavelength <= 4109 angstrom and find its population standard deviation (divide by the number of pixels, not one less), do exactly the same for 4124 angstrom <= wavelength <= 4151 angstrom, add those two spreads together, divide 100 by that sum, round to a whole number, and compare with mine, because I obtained 40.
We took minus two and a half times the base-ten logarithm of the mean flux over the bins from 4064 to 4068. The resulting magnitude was -2.97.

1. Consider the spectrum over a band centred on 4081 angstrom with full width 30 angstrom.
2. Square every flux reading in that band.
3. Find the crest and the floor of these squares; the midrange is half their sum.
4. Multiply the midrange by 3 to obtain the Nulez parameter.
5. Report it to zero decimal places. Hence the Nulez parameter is 829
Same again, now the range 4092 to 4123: 1004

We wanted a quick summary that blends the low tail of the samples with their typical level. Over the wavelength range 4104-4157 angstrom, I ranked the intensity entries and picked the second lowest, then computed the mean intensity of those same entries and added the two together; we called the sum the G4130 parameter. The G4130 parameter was 29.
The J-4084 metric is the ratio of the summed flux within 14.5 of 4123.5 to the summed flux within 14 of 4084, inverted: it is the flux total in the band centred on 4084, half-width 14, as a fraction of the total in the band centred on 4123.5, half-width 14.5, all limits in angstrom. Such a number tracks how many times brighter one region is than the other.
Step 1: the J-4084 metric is 1.08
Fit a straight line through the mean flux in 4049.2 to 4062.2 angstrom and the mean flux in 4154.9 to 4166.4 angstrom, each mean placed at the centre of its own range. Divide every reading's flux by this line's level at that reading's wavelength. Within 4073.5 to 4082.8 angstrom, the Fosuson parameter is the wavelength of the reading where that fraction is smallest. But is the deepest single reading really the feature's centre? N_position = 4080.04 angstrom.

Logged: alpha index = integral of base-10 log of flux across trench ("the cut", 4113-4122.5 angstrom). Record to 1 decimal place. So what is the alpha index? 11.2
